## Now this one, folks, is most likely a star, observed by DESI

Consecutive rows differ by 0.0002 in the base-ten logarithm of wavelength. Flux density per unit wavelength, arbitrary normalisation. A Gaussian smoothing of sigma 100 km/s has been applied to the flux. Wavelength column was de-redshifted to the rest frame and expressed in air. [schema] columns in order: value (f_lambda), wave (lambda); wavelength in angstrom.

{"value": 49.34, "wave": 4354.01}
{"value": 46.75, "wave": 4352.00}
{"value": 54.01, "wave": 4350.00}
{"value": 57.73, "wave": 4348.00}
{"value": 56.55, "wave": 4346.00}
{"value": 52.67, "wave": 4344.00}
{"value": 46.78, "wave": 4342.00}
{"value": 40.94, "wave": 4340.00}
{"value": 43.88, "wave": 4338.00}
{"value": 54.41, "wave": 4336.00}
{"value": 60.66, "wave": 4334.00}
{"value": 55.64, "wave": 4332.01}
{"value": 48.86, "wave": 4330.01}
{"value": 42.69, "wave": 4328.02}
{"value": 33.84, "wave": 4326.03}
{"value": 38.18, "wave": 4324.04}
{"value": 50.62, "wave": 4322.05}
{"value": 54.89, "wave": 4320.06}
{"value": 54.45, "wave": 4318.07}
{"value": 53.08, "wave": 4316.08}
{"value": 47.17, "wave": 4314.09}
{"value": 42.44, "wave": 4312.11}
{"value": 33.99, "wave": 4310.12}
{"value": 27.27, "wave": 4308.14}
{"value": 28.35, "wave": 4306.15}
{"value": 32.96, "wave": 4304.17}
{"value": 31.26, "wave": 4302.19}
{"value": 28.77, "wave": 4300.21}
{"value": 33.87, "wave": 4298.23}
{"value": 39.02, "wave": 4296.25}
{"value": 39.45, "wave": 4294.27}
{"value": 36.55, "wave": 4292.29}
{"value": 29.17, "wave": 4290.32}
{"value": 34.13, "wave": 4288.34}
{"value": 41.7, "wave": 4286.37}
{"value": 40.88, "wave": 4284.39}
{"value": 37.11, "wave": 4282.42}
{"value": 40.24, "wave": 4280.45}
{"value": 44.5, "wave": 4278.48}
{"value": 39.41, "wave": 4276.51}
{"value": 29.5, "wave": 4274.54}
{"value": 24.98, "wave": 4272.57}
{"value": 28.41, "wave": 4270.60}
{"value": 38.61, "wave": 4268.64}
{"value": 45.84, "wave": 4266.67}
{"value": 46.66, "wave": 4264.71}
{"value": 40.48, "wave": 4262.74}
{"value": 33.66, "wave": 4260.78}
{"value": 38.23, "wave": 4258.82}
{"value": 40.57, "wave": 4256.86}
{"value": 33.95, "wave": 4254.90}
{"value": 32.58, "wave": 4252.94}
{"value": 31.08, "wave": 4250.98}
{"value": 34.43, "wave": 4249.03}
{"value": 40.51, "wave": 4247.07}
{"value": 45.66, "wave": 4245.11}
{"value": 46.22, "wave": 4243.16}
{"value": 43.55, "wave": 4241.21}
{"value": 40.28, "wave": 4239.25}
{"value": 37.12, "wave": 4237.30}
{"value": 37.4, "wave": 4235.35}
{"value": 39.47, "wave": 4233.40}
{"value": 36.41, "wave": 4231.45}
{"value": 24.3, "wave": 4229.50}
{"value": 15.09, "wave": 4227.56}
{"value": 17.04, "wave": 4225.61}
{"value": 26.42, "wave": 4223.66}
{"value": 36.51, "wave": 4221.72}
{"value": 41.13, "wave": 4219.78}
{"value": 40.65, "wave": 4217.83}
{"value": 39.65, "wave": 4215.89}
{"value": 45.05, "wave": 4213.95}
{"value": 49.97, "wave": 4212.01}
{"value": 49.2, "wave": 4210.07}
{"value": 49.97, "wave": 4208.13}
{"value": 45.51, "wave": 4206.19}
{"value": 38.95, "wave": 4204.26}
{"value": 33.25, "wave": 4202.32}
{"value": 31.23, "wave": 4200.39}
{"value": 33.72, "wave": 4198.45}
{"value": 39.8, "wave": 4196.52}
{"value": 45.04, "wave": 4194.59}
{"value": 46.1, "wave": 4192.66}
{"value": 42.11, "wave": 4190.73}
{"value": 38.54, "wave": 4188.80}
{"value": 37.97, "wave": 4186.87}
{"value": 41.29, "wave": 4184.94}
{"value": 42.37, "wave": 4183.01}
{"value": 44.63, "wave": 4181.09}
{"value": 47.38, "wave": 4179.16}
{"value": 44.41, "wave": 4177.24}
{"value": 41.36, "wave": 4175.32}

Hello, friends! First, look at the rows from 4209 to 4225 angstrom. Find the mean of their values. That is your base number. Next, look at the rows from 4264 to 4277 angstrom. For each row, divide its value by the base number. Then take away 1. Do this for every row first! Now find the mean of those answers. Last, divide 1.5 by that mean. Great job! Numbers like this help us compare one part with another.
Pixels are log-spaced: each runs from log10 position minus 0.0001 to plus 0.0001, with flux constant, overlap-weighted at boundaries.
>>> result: -13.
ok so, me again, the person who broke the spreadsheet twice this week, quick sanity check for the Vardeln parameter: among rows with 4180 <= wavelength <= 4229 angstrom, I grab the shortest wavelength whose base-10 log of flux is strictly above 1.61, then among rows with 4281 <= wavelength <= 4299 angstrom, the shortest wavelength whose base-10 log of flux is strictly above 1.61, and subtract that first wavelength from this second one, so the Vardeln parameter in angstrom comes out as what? 103.3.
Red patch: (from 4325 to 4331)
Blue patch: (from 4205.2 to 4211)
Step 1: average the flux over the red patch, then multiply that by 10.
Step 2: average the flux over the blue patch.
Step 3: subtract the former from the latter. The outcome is -370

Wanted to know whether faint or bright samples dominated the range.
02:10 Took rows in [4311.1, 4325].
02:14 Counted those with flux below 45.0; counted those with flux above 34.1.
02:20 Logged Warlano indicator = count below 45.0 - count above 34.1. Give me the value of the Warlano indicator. -5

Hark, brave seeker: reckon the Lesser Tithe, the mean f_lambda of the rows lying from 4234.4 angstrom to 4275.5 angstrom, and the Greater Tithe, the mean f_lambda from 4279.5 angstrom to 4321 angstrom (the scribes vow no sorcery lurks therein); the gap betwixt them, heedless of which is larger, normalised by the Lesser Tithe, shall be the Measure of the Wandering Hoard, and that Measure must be 0.02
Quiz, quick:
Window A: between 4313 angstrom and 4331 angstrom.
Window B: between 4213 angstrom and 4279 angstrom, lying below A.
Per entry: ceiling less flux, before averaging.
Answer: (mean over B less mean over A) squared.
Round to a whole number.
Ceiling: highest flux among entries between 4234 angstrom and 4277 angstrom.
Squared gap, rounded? 116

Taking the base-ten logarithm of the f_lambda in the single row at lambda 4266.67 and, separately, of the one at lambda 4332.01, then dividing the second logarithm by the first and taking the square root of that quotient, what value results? 1.03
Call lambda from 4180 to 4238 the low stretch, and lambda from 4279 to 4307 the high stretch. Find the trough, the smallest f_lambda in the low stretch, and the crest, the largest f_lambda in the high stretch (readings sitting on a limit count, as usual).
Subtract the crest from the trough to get -27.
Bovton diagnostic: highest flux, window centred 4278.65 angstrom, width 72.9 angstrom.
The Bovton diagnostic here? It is 47.17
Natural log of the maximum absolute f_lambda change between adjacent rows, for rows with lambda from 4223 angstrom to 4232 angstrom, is 2.49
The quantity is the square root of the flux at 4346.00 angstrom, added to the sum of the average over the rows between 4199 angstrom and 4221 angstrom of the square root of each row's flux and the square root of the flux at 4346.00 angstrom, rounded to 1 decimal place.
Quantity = 21.5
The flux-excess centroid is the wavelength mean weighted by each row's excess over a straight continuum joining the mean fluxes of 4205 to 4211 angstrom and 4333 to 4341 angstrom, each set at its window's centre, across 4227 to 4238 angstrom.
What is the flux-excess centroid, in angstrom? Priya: 4231.0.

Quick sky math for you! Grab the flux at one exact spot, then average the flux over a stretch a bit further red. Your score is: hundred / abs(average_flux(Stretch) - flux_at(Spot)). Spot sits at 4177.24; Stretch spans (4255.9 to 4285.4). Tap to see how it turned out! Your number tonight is 15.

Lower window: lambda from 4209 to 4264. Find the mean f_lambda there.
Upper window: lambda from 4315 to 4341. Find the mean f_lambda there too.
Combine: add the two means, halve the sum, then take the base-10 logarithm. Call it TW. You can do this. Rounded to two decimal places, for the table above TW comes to 1.63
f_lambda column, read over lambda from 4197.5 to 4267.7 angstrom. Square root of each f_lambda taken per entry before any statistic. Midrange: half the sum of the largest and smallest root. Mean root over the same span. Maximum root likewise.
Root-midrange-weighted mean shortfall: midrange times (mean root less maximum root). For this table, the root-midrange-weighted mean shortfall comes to -5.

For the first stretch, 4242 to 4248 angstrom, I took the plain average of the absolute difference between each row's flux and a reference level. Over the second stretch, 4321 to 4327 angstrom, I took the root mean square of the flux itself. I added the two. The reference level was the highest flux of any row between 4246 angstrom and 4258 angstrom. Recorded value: 45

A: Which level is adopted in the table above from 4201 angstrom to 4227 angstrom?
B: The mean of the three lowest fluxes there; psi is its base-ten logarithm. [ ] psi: 1.41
